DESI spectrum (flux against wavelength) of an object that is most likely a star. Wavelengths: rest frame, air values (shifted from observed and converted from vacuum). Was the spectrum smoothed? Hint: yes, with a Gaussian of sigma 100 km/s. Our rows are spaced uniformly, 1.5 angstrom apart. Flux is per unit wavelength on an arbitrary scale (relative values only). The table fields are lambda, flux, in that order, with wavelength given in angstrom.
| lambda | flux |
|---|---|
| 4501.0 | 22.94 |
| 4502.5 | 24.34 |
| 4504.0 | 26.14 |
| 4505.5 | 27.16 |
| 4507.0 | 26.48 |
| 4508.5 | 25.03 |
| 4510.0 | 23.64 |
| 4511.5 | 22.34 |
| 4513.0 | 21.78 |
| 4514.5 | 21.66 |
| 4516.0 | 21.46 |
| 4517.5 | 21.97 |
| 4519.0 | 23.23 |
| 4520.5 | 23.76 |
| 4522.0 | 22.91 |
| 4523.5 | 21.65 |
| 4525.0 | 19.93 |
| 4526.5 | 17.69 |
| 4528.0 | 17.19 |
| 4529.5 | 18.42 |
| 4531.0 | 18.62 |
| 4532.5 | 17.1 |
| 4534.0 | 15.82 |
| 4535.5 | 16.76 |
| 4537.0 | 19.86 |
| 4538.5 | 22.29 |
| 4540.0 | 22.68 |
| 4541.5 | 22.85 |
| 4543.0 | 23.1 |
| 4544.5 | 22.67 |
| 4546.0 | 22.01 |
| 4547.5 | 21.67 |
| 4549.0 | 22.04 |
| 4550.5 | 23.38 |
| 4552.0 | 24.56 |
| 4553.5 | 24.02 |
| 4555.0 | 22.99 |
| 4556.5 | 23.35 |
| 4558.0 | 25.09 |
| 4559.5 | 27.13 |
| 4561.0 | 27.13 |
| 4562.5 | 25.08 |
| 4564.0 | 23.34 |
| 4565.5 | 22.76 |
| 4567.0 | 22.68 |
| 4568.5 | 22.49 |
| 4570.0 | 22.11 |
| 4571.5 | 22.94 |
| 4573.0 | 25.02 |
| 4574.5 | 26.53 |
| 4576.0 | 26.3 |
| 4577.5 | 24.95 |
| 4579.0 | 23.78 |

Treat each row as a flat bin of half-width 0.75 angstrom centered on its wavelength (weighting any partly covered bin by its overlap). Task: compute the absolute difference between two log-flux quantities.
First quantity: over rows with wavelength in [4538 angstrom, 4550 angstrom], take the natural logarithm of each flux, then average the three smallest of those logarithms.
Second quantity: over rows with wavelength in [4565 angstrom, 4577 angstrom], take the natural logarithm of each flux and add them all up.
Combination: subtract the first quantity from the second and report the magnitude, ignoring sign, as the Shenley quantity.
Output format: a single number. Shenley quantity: 22.3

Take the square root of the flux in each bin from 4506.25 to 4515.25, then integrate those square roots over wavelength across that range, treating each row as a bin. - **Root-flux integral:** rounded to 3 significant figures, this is 43.6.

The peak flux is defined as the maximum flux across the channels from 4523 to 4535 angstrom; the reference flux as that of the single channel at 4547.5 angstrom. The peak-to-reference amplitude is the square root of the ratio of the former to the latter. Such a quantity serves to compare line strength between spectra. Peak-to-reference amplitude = 1.00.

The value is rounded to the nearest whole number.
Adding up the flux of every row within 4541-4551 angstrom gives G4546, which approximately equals 158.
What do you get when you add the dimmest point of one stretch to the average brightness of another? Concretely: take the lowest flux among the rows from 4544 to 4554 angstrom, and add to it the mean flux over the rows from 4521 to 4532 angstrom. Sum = 41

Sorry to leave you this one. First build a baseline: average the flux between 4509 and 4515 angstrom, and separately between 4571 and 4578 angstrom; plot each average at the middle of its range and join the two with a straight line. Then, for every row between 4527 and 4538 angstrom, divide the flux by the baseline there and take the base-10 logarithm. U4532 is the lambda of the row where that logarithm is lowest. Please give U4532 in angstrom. 4534.0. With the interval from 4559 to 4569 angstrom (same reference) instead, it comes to 4568.5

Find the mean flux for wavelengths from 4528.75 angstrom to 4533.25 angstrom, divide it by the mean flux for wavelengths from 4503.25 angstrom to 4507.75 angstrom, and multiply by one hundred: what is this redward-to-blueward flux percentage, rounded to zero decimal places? 68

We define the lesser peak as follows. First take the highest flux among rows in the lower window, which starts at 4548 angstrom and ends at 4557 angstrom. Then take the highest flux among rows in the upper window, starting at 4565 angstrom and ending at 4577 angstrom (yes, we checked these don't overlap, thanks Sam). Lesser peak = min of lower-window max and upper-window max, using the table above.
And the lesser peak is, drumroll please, 24.6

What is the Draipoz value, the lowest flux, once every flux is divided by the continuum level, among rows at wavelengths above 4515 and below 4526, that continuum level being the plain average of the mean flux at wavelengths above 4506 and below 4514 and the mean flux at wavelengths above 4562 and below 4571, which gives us 0.85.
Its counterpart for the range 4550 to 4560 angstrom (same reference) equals 0.98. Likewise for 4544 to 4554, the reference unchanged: 0.92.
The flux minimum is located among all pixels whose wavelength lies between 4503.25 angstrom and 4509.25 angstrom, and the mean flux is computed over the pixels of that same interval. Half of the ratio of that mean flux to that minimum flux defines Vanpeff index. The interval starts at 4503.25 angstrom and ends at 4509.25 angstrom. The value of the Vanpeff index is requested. 0.523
